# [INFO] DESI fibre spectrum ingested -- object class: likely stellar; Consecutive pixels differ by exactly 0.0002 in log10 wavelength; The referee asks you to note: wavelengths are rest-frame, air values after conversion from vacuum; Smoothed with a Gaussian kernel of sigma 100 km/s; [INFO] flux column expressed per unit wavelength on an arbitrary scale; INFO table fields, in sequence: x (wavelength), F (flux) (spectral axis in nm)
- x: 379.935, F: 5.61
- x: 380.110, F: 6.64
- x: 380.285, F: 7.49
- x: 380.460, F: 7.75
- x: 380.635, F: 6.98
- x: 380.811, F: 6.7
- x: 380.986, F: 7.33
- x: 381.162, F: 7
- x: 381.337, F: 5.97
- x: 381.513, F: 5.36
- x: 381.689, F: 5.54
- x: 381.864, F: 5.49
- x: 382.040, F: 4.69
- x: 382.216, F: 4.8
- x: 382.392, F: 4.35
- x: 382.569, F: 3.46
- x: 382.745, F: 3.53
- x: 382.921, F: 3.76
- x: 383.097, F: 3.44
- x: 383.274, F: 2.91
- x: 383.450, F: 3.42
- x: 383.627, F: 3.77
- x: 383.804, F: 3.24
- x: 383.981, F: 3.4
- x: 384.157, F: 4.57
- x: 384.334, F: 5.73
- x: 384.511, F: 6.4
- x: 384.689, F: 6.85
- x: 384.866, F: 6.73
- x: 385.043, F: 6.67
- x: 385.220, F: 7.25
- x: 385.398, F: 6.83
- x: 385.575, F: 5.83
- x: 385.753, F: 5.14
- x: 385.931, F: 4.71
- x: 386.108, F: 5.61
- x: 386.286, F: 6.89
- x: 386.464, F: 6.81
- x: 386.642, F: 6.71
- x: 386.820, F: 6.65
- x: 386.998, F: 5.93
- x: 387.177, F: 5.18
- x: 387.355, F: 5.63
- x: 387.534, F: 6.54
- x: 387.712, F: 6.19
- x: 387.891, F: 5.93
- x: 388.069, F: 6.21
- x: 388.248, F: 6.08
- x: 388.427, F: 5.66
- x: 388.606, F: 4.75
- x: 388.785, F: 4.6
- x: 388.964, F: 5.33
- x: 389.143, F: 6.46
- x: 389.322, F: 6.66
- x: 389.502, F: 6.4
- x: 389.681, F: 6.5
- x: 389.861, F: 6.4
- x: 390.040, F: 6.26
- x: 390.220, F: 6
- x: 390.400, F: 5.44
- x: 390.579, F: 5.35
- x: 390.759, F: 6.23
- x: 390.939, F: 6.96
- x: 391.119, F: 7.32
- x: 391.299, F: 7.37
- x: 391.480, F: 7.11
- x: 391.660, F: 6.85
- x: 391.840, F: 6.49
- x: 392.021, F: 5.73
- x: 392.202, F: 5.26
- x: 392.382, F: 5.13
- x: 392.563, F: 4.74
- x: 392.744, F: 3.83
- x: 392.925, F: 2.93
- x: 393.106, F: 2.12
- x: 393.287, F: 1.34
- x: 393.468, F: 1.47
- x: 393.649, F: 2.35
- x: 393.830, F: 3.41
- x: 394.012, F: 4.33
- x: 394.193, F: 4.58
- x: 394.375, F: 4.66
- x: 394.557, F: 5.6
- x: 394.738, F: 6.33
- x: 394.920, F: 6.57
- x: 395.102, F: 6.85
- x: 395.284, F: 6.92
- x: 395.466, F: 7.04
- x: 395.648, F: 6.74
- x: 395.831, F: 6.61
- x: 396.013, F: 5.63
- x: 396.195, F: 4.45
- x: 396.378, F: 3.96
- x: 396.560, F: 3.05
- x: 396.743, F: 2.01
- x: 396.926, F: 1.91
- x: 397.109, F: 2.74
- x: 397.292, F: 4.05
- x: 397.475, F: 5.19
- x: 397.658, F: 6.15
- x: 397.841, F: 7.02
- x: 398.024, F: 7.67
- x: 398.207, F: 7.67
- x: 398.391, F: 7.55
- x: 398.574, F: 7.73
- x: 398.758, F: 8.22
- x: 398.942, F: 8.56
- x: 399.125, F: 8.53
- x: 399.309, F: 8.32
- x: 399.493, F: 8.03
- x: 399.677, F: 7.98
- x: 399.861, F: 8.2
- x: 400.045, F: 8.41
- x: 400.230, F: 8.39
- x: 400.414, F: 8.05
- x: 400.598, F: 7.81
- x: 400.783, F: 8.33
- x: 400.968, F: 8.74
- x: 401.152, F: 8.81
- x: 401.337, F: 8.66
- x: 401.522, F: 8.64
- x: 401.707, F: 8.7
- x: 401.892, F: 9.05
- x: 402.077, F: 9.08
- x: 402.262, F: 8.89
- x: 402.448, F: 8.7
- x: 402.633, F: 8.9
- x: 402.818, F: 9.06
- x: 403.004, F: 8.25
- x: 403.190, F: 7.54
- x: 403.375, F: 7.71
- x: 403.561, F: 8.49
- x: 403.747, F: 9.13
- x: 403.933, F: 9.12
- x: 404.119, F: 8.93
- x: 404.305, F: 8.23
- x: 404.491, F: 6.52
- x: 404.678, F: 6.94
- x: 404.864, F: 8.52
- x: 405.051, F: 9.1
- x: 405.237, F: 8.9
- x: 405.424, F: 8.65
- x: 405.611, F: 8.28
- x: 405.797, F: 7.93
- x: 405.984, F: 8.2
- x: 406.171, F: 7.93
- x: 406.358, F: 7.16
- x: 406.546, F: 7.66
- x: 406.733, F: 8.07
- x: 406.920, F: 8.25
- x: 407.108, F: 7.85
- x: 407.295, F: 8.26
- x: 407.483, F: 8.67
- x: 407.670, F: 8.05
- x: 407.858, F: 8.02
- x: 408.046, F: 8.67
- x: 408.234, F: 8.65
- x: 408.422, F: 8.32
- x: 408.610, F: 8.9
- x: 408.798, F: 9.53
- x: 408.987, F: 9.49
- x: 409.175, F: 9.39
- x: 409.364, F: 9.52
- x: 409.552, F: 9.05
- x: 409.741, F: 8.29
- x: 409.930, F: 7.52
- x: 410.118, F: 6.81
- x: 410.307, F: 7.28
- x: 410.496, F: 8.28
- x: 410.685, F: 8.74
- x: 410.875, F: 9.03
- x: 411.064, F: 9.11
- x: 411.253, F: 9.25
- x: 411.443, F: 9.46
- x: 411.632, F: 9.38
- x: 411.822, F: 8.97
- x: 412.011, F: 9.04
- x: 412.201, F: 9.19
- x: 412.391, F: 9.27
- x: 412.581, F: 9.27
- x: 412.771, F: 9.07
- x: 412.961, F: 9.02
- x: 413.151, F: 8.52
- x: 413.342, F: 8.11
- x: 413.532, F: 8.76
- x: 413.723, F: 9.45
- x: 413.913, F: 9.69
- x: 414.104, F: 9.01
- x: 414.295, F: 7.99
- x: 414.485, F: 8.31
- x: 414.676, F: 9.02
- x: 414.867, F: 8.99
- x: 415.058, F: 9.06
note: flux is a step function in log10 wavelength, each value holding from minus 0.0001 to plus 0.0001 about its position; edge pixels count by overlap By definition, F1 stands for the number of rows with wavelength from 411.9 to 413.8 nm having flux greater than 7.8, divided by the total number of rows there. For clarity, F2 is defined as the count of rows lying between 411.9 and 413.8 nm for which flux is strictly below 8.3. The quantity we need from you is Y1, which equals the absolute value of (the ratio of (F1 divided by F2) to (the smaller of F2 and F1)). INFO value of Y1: 1.00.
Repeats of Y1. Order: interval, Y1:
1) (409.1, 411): 0.20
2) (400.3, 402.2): 0.50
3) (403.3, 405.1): 0.25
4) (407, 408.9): 0.25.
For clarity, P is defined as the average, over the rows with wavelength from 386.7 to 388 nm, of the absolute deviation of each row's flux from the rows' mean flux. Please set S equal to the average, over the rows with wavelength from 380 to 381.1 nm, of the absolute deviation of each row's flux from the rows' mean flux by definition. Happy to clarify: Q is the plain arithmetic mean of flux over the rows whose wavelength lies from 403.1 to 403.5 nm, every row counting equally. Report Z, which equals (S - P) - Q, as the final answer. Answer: -7.6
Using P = 0.39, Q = 7.6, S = 0.4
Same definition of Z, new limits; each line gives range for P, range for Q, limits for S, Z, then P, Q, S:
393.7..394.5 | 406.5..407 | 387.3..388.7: -8.0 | 0.42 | 8.0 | 0.4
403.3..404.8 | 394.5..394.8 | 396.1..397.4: -5.9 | 0.81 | 6.0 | 0.8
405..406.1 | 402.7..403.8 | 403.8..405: -7.9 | 0.37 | 8.4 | 0.9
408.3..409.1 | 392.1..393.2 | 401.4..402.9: -4.3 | 0.45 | 4.0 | 0.1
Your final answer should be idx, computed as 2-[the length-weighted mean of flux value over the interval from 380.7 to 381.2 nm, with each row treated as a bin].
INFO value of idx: -5.0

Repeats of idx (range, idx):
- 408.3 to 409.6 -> -7.2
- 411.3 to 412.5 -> -7.2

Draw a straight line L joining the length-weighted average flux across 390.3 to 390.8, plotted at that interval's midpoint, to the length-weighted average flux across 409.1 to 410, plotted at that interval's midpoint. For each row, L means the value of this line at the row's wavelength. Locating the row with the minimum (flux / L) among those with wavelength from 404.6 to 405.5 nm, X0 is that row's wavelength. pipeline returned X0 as 404.678 nm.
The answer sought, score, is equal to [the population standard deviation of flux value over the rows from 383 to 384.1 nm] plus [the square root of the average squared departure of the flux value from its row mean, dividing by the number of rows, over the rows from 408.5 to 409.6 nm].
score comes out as 0.5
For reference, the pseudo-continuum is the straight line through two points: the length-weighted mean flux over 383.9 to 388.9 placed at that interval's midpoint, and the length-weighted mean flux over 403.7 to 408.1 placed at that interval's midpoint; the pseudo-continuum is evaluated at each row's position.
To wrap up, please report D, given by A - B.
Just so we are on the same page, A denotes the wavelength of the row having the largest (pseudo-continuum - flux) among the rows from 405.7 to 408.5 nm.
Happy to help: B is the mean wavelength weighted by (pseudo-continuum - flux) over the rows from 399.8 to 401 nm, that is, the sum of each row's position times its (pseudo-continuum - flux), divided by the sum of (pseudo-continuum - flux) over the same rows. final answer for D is 5.93 nm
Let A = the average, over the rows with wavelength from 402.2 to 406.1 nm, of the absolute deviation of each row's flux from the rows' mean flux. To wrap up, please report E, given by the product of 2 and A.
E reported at 1.11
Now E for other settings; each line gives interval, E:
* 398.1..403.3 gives 0.76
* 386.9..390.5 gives 0.95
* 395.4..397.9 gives 3.17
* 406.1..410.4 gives 1.22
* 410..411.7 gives 1.52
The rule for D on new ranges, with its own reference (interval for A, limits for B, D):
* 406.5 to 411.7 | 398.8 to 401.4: 9.99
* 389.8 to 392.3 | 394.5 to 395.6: -2.46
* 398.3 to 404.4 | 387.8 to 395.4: 10.17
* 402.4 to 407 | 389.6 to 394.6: 11.13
